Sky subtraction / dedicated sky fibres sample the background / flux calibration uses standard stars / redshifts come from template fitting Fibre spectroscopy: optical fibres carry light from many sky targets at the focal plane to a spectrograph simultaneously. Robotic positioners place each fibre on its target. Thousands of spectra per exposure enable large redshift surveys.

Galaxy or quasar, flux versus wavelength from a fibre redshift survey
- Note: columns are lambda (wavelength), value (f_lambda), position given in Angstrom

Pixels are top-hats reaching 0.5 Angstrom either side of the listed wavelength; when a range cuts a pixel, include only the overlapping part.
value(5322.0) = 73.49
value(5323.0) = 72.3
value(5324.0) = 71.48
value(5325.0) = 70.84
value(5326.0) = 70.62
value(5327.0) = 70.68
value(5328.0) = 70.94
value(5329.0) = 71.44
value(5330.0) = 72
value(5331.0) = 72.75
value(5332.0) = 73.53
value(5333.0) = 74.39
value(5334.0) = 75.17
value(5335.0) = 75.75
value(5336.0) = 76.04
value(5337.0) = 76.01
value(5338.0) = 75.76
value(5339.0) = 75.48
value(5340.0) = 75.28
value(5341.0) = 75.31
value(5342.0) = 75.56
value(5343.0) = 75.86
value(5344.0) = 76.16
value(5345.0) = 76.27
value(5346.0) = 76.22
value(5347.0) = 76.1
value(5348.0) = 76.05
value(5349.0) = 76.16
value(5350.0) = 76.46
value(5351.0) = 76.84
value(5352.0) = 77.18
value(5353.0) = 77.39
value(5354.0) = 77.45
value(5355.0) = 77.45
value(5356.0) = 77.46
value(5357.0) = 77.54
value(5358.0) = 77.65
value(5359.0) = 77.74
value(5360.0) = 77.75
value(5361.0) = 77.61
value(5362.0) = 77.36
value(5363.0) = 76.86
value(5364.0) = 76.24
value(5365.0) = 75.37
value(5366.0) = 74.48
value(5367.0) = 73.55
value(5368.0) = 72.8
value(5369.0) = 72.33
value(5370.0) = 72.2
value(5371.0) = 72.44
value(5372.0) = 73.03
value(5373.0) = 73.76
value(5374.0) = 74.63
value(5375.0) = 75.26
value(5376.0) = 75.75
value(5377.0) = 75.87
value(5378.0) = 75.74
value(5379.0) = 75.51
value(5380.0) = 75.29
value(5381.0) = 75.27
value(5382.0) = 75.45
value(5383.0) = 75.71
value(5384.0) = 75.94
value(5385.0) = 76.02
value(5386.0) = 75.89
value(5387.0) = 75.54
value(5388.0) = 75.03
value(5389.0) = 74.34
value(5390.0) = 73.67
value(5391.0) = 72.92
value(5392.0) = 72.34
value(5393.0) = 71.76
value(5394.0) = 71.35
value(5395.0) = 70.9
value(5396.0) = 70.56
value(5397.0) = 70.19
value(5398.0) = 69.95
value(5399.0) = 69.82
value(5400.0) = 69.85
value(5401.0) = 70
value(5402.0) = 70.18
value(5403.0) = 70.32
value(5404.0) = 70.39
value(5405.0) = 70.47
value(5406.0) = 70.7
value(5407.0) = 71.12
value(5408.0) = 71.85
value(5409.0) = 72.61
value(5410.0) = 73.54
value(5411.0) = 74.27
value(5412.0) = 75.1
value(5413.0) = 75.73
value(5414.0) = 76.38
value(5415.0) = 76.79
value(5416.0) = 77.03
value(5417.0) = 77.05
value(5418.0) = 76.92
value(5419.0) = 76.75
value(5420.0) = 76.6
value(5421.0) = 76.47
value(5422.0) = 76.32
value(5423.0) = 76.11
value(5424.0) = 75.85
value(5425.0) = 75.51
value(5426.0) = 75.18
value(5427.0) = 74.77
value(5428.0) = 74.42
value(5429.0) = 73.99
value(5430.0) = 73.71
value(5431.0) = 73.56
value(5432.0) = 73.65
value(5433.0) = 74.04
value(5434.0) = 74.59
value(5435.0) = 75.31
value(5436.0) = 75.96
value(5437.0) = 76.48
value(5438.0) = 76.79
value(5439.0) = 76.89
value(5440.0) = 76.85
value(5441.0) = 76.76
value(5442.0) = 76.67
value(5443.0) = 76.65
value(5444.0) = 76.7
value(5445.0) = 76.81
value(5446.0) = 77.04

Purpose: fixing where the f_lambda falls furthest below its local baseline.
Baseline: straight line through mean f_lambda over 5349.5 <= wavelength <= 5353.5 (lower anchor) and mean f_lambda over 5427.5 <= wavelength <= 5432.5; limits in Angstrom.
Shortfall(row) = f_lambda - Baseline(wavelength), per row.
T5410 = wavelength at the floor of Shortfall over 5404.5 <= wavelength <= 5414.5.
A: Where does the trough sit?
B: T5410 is 5405.0 Angstrom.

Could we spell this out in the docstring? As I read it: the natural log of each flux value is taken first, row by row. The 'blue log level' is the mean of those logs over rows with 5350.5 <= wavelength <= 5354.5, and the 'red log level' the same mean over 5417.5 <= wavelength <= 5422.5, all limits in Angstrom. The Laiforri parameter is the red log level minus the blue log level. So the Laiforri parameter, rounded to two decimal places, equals -0.01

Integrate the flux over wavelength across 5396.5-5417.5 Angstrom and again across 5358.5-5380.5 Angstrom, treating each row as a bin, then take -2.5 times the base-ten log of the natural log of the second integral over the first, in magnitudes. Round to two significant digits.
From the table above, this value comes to 2.7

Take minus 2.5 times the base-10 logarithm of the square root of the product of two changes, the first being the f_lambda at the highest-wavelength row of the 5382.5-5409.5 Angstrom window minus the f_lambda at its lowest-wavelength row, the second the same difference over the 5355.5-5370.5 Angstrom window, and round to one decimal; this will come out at -1.5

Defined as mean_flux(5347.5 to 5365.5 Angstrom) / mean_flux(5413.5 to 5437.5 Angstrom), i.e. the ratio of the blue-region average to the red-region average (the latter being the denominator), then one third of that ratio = 0.340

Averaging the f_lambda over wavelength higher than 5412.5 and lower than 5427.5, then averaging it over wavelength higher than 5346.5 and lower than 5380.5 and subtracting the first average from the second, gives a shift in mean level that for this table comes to -0.5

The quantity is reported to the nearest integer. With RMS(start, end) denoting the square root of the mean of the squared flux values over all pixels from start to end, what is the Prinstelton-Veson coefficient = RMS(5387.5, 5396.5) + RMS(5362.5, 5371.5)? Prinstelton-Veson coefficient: 147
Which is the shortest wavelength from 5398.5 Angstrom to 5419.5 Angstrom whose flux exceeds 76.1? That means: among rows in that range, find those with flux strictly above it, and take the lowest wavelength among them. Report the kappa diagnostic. 5414.0 Angstrom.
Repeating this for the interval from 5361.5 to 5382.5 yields 5362.0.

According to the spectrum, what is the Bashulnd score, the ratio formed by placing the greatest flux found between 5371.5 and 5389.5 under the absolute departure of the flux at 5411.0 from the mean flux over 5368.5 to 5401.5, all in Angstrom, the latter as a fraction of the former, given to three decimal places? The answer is 0.011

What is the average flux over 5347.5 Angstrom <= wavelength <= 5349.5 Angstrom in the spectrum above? 76.1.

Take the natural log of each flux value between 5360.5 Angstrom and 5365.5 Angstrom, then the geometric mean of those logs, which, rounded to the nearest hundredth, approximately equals 4.34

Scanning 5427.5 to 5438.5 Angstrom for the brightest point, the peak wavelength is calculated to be 5438.0 Angstrom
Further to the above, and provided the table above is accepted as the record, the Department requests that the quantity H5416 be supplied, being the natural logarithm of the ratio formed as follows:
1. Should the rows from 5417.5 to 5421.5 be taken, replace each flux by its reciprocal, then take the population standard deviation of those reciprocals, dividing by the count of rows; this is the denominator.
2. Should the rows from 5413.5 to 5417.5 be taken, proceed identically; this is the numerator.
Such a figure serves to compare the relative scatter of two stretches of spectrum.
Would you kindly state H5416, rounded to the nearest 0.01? 0.47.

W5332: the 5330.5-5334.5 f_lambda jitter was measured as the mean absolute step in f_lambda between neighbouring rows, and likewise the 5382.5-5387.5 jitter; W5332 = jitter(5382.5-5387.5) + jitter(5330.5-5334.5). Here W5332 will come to 1.00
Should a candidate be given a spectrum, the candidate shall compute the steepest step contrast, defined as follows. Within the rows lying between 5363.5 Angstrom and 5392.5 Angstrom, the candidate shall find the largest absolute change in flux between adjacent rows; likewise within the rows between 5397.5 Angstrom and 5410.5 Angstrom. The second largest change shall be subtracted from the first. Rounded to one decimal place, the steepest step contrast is 0.0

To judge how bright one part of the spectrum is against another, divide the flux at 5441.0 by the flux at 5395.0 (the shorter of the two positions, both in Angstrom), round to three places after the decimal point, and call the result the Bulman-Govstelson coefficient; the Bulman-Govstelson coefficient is 1.083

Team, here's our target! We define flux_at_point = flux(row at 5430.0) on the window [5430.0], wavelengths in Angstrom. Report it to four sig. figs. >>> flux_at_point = 73.71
